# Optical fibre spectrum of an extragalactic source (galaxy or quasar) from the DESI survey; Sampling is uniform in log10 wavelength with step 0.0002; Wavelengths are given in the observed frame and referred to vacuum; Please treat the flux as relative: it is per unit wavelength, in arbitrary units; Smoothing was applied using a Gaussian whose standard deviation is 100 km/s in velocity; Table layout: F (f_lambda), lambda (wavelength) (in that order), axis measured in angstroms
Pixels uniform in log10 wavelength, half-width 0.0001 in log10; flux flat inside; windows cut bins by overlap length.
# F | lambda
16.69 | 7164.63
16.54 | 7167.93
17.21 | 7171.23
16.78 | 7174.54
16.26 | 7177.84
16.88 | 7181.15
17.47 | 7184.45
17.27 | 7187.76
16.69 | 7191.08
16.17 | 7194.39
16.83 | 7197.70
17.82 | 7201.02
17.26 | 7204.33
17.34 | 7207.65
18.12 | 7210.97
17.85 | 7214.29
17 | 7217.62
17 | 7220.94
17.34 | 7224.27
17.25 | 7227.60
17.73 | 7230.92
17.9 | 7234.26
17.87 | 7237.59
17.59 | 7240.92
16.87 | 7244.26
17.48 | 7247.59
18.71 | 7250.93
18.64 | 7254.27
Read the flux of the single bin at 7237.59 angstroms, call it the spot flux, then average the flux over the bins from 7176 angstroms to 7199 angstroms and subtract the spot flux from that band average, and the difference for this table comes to -1.1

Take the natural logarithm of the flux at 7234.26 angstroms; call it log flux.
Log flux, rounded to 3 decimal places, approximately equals 2.885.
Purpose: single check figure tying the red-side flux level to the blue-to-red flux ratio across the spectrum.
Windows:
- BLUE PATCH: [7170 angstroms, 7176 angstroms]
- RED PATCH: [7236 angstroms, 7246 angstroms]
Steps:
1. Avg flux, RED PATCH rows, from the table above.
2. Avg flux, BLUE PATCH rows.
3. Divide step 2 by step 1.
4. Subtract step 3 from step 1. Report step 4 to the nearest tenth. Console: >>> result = 16.5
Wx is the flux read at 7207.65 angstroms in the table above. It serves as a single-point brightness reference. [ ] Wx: 17.34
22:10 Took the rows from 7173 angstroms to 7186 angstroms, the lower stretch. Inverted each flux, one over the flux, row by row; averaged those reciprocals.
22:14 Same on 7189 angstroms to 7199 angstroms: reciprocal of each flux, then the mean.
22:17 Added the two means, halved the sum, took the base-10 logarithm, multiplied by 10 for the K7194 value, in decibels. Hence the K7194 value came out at -12.2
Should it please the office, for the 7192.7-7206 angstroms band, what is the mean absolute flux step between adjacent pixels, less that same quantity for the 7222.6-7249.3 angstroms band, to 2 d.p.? 0.40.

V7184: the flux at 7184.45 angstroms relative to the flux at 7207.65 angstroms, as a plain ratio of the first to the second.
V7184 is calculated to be 1.01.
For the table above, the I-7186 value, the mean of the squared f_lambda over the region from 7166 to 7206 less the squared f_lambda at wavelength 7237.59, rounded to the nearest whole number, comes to -32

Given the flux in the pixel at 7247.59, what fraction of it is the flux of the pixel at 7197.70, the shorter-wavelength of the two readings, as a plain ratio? 0.96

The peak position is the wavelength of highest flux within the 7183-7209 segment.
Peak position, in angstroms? 7201.02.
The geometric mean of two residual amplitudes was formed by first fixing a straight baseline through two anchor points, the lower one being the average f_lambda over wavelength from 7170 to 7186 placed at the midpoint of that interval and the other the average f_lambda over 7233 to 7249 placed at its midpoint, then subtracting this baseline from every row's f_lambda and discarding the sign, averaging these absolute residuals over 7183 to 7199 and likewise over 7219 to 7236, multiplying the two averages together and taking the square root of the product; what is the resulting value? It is 0.34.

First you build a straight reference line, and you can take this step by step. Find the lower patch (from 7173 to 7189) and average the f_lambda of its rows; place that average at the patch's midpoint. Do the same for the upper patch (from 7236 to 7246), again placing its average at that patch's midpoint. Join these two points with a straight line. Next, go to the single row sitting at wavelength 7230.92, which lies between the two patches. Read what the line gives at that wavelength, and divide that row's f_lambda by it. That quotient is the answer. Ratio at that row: 1.02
